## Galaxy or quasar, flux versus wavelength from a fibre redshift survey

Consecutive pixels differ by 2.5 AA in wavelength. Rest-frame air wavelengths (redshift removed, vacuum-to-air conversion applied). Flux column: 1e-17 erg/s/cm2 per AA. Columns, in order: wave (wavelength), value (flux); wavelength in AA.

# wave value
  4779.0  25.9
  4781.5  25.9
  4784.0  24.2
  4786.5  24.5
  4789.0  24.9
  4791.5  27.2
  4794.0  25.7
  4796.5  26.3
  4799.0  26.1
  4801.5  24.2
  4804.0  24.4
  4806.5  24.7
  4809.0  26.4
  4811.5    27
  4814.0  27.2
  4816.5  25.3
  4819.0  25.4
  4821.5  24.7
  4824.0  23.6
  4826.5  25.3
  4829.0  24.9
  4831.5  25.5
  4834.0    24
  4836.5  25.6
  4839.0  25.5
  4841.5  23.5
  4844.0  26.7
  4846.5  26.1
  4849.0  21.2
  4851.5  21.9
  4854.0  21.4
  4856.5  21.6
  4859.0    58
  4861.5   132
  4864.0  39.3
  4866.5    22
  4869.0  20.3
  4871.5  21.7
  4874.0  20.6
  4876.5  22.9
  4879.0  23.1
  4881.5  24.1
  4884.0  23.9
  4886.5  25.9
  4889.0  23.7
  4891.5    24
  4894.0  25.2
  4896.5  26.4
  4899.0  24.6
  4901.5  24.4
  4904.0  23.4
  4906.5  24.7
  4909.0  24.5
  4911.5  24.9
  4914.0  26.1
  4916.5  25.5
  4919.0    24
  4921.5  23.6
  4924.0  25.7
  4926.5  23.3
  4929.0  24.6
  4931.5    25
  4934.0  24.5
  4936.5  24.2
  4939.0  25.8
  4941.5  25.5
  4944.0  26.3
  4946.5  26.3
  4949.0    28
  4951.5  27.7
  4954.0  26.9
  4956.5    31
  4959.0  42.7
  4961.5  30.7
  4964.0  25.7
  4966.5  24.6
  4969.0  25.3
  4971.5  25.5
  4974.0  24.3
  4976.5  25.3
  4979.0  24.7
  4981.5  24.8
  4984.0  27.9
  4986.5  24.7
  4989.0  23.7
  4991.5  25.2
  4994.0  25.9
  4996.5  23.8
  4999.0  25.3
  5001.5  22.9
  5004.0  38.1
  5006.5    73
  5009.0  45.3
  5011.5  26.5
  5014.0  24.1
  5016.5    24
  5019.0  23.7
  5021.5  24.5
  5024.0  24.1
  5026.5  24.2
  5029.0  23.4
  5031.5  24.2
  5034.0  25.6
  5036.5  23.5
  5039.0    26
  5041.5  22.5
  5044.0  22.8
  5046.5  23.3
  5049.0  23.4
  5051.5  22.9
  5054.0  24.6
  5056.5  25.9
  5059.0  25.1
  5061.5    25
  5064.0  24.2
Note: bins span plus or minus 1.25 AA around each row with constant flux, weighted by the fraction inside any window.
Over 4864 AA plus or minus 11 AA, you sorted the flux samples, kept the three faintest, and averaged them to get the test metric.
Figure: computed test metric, 20.8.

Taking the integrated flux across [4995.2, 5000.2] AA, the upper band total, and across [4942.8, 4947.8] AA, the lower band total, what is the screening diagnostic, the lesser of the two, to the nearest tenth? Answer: 122.8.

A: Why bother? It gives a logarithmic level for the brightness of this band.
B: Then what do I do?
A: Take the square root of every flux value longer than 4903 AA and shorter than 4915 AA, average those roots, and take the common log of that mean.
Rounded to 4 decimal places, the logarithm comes 0.6965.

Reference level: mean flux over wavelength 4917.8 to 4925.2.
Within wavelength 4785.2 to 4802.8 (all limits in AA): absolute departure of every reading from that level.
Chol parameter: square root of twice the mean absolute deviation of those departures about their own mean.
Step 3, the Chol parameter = 1.27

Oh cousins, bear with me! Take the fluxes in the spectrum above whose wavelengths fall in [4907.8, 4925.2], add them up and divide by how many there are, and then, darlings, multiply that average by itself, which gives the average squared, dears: 620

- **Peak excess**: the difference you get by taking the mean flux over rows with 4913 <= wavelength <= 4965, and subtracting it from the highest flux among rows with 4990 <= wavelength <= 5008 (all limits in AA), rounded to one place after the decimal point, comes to 46.2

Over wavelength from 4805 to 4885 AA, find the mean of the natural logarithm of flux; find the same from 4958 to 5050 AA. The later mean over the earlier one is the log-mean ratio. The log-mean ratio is 1.00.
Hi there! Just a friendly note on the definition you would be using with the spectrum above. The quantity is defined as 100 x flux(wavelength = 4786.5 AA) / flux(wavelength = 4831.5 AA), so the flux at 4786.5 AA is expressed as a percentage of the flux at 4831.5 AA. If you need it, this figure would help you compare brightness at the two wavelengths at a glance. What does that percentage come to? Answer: 96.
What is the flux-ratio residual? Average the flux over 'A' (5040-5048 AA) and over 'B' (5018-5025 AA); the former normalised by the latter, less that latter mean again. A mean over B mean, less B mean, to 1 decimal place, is -23.2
